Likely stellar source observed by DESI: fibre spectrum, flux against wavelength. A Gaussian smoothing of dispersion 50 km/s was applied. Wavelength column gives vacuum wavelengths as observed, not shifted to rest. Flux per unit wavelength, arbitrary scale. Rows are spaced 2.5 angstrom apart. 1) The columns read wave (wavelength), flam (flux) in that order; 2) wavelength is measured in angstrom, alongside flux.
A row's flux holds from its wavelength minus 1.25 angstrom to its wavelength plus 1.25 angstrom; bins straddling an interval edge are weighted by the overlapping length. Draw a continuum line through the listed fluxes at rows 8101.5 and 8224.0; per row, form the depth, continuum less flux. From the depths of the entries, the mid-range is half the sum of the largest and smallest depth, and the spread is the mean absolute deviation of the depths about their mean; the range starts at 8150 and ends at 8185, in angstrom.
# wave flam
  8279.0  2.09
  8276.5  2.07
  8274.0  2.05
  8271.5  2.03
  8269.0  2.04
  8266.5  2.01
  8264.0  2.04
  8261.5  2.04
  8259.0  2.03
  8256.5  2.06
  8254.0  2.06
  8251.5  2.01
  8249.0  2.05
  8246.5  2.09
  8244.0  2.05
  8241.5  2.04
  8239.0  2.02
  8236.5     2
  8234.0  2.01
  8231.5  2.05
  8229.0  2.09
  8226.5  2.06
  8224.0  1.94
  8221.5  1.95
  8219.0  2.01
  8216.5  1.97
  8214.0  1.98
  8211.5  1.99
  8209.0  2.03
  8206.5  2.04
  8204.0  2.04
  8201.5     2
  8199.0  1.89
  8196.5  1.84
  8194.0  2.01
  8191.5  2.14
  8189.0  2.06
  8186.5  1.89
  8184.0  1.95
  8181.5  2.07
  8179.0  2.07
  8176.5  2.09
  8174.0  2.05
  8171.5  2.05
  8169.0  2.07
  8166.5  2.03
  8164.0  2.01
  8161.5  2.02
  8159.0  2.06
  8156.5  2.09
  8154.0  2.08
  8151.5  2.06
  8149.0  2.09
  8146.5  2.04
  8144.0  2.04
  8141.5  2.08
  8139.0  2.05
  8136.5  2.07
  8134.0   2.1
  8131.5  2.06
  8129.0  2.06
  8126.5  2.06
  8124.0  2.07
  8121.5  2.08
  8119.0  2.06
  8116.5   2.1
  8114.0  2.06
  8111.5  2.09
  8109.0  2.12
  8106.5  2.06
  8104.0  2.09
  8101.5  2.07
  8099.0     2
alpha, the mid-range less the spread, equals -0.061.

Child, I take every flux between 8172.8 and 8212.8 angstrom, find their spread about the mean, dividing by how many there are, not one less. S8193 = 0.079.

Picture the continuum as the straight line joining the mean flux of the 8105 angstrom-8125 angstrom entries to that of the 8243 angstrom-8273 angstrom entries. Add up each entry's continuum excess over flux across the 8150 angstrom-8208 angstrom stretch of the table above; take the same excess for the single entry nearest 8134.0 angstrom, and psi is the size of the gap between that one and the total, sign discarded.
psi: 0.87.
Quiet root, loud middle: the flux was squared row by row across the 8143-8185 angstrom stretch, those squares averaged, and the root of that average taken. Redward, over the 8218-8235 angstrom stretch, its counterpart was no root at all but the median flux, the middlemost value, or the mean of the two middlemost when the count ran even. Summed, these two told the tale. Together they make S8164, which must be 4.061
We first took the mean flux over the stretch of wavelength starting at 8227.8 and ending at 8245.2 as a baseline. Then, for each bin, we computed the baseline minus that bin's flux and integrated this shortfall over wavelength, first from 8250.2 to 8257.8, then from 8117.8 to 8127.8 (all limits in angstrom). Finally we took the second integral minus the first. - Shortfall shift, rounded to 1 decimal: -0.3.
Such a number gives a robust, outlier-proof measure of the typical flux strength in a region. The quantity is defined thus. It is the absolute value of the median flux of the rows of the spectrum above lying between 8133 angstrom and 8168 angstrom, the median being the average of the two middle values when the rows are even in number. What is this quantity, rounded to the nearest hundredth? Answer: 2.06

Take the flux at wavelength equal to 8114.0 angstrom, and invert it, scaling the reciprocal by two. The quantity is 0.971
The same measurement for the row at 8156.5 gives 0.957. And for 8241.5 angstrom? 0.980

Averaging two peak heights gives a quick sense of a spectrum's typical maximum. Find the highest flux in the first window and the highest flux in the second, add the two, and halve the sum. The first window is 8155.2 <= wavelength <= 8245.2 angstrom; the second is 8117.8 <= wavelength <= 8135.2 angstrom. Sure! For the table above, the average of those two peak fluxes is 2.12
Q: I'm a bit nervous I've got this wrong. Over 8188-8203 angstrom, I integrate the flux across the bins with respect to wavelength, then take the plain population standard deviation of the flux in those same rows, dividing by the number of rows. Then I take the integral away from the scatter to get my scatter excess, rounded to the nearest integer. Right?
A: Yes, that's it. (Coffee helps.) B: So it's -30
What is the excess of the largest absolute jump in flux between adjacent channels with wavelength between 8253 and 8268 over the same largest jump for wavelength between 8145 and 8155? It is -0.020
